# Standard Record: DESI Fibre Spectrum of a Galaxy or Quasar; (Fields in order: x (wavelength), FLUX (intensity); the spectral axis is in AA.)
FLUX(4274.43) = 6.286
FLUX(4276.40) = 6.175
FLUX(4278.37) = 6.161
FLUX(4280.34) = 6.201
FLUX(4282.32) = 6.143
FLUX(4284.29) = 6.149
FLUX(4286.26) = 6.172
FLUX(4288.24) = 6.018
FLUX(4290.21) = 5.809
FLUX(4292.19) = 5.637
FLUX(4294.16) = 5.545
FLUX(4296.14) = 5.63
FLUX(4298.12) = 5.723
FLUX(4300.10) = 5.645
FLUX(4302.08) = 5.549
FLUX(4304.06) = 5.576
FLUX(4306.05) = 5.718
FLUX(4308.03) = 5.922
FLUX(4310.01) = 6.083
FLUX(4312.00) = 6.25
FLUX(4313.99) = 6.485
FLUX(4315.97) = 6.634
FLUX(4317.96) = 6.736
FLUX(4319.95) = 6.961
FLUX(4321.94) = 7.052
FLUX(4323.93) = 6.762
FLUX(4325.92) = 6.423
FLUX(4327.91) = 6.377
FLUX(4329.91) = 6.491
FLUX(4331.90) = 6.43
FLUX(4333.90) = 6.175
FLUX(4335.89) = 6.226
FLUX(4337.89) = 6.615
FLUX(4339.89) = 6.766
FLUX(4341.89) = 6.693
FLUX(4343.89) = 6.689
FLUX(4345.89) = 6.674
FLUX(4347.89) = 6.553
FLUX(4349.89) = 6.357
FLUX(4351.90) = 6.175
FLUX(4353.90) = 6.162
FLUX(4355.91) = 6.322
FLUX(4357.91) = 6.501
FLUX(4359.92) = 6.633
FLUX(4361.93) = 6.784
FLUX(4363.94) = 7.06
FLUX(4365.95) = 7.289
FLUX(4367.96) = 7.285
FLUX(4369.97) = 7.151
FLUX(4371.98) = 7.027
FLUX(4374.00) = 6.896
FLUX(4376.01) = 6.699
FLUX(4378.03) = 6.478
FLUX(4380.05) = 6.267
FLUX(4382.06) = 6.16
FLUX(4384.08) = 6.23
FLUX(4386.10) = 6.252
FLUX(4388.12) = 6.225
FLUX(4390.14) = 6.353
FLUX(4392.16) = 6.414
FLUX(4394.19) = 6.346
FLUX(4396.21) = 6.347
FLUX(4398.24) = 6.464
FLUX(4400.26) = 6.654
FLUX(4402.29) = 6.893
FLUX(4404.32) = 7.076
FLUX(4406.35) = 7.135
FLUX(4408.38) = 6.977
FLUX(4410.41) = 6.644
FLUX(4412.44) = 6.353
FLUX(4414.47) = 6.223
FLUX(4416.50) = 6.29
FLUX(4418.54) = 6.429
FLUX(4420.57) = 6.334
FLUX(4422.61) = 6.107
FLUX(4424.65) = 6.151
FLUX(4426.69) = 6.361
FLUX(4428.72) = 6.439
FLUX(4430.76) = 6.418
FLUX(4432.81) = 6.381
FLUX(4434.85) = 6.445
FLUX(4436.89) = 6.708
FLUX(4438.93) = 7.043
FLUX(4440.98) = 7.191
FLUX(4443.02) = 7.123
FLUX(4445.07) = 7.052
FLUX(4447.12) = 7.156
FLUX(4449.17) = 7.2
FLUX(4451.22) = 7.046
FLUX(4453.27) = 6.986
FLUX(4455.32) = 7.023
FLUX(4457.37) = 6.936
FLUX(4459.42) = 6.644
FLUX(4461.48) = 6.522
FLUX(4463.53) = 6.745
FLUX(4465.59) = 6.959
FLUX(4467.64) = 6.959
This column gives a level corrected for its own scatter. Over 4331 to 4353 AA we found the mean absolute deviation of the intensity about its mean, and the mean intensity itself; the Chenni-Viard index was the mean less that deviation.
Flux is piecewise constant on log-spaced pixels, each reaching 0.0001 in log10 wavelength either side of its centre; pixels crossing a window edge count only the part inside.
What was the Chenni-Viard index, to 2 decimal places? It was 6.29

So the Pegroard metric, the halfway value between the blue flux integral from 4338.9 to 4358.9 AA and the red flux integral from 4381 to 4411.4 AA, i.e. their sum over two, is 164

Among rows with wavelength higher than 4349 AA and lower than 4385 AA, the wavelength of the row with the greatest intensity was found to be 4365.95 AA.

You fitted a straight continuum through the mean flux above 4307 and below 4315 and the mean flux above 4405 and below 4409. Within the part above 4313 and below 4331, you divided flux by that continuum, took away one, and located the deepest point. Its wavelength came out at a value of 4327.91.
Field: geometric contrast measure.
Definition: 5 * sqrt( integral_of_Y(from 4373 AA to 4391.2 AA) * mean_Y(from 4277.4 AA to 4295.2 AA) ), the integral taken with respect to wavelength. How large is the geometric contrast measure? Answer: 132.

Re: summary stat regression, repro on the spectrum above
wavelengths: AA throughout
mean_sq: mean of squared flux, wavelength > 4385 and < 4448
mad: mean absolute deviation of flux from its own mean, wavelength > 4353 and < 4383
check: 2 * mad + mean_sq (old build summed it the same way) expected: 44.1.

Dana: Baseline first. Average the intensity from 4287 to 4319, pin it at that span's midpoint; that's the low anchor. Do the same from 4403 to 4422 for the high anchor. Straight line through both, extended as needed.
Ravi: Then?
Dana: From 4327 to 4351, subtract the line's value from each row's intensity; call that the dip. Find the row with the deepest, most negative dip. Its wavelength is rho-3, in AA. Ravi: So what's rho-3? 4333.90 AA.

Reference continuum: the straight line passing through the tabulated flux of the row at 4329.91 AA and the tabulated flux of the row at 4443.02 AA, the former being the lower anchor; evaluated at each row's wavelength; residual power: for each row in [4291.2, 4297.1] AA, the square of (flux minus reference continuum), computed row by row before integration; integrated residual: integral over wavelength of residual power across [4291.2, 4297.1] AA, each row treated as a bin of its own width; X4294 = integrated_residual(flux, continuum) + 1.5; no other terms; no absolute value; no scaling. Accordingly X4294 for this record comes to 4.3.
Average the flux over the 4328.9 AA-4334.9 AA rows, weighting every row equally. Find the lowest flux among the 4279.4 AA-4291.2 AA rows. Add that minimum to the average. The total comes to 12.2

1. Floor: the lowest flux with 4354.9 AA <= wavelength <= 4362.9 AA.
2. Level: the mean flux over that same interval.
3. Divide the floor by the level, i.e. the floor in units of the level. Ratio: 0.964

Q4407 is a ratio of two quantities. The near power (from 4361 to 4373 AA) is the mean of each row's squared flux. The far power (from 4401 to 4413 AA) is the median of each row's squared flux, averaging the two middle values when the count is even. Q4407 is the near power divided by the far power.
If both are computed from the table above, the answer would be 1.05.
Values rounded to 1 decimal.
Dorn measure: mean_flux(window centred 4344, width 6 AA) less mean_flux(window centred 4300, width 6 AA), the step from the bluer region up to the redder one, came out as 1.0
